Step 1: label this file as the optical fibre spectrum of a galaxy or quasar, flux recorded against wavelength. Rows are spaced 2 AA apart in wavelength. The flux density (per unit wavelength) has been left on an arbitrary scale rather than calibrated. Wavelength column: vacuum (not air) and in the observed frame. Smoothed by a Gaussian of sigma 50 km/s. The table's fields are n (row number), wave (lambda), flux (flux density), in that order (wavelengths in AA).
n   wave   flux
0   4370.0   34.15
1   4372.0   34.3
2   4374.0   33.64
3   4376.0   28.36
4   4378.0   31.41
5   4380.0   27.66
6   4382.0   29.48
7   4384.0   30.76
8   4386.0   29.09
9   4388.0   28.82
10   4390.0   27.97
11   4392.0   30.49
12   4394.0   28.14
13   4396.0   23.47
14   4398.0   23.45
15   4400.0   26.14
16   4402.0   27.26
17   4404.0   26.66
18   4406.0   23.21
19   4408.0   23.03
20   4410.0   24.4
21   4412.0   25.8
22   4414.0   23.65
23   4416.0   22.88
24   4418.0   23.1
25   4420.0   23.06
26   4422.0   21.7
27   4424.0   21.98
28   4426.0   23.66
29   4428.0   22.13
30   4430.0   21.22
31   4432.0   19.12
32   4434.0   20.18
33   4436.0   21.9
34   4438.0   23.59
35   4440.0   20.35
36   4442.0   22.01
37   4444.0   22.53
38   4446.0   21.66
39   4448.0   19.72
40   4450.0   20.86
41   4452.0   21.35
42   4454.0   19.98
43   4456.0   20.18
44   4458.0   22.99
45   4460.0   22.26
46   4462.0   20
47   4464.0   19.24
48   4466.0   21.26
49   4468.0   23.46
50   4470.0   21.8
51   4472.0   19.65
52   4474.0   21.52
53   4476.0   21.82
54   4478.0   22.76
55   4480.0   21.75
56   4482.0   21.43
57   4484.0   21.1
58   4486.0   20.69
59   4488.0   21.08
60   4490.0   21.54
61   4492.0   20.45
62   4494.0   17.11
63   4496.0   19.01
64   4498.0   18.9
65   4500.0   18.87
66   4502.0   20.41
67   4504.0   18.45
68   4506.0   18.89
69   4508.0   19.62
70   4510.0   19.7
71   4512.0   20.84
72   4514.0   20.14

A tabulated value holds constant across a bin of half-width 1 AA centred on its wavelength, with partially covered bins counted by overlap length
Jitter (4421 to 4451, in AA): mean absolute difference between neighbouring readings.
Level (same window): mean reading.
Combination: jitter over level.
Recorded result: 0.068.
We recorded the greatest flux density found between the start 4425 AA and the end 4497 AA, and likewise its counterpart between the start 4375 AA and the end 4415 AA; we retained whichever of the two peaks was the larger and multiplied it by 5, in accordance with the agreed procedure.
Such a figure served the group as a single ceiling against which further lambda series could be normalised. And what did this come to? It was 157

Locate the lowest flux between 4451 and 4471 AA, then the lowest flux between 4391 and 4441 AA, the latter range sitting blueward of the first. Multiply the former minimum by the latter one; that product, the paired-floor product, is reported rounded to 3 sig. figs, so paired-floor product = 368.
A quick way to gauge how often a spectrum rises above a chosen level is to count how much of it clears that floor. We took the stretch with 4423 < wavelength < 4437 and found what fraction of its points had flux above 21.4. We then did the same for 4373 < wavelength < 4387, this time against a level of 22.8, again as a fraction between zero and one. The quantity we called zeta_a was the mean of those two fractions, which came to 0.8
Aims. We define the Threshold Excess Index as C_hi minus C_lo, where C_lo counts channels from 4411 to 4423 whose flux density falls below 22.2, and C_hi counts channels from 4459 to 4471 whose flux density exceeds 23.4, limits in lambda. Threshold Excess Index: 0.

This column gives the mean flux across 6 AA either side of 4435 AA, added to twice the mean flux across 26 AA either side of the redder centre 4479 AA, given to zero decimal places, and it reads 62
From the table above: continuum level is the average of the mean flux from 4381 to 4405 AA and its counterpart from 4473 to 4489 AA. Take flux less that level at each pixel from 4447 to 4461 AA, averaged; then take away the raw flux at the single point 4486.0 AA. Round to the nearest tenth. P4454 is -24.2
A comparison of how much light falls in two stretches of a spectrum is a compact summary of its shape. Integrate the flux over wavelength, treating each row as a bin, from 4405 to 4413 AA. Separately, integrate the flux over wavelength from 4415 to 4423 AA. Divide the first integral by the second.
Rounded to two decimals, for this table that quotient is 1.06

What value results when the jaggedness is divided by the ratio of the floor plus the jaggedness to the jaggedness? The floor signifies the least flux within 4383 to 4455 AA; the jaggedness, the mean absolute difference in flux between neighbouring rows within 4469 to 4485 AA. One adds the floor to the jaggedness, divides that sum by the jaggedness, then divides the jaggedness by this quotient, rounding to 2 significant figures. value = 0.049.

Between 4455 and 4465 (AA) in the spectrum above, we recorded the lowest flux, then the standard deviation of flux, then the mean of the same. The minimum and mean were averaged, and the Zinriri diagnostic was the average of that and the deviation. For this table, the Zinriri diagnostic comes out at 10.8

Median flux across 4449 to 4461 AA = 21.1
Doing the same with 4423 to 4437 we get 21.9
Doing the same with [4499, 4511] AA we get 19.3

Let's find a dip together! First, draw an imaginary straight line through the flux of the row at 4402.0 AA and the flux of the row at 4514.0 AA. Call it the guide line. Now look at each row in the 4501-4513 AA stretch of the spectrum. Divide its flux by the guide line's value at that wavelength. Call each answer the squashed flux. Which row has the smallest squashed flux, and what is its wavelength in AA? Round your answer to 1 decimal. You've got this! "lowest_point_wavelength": 4504.0 AA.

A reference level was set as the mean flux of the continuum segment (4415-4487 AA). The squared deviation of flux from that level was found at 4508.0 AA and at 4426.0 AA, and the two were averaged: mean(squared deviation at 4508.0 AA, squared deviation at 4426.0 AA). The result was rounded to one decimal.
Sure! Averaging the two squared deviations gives 4.1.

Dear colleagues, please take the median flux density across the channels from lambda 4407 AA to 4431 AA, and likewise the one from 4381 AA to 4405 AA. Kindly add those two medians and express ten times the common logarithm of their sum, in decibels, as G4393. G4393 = 17.1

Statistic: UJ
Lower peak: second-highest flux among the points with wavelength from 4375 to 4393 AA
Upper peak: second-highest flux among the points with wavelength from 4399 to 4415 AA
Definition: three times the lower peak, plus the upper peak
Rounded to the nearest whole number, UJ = 119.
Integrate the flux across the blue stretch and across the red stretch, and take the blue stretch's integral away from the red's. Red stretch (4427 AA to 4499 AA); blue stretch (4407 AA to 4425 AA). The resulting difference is 1094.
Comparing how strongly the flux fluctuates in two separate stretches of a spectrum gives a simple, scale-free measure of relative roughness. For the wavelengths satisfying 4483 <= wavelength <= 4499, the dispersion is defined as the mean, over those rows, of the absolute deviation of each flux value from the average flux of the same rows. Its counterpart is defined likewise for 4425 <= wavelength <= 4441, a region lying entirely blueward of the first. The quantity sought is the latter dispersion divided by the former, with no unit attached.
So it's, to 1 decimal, 1.1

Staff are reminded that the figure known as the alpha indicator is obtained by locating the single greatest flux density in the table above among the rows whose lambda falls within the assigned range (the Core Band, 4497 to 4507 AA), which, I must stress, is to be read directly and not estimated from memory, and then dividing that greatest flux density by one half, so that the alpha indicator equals 40.8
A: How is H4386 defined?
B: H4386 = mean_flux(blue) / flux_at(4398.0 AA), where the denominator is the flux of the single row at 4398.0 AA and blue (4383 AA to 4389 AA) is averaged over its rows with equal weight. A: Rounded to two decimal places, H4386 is 1.26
